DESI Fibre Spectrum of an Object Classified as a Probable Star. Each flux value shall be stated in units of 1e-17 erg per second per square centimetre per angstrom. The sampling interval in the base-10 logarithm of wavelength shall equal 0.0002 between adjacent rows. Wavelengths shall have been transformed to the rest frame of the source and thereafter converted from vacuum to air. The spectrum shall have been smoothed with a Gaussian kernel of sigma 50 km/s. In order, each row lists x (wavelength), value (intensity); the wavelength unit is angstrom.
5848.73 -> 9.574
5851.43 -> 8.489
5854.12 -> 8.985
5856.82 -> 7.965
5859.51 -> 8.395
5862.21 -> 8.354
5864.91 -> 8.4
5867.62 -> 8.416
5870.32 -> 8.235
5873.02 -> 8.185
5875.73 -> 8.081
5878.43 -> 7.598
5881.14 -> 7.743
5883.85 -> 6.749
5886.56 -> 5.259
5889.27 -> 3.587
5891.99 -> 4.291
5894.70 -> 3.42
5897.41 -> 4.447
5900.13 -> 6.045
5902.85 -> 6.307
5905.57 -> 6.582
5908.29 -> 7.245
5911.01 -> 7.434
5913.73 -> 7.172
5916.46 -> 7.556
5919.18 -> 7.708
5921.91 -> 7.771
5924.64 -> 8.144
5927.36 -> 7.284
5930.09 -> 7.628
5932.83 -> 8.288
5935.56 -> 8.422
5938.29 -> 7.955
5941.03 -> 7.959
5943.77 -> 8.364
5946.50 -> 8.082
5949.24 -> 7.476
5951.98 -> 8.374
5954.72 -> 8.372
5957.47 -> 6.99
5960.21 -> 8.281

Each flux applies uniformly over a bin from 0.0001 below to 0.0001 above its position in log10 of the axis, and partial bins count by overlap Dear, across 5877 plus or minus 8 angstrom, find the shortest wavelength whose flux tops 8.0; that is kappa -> 5870.32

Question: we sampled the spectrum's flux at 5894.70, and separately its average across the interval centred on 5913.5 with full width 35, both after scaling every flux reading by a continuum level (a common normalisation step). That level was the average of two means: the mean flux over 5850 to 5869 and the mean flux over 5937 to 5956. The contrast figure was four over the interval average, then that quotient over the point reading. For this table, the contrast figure 11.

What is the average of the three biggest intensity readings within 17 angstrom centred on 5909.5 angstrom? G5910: 7.41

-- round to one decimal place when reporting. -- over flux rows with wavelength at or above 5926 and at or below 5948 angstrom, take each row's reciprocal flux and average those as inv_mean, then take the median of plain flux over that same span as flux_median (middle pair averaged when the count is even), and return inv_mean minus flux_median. -7.9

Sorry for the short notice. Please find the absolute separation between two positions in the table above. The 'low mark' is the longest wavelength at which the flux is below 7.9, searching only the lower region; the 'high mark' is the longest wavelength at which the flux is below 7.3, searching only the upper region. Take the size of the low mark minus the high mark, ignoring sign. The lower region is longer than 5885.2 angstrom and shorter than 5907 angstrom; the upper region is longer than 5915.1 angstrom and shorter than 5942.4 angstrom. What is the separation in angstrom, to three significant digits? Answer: 21.8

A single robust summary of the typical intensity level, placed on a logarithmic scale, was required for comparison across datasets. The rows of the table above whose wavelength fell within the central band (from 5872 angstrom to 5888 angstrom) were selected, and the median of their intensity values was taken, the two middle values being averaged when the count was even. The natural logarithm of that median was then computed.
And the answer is 2.04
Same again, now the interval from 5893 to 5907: 1.80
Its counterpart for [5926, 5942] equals 2.07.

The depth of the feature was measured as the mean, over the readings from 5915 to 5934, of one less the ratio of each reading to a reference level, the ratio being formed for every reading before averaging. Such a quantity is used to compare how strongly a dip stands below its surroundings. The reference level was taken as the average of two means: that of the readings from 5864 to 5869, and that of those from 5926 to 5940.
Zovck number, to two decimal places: 0.05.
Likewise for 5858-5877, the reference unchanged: -0.02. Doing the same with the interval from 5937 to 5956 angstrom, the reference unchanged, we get 0.01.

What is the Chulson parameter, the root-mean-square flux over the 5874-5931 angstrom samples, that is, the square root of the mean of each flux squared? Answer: 6.7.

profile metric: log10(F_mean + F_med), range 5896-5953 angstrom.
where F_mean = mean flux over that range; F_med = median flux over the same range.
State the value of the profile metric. 1.18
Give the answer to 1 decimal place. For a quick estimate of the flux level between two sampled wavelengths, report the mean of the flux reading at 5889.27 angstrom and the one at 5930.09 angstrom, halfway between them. 5.6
